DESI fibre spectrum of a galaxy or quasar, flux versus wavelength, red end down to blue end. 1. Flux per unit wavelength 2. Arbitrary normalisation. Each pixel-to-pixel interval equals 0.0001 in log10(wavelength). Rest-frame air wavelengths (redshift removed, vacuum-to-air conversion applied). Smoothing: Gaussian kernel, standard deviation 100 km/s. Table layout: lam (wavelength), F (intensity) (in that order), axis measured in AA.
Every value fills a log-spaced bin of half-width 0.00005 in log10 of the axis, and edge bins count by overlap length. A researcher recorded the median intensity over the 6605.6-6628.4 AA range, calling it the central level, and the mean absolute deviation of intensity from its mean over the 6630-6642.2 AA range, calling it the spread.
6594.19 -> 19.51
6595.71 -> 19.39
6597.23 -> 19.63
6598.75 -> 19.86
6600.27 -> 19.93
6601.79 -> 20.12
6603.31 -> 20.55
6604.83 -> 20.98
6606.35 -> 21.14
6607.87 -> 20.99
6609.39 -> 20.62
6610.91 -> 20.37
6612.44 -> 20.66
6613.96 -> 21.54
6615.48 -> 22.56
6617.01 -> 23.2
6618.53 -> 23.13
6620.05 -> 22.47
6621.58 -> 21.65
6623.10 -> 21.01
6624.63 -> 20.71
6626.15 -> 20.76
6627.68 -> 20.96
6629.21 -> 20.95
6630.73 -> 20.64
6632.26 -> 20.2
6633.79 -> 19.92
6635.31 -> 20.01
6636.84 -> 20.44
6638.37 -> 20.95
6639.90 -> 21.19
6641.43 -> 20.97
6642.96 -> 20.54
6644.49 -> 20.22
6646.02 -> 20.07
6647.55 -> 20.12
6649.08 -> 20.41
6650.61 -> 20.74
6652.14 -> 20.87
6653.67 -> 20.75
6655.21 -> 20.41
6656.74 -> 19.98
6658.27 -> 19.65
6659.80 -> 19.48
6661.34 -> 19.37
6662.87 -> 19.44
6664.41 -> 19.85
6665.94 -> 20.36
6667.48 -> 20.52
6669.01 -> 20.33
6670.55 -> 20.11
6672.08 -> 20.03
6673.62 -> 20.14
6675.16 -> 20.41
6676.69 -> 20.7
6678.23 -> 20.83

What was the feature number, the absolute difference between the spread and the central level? 20.6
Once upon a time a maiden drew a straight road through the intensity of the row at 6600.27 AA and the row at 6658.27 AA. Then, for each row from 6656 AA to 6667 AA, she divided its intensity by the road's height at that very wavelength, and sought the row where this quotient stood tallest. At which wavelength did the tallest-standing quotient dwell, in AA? 6665.94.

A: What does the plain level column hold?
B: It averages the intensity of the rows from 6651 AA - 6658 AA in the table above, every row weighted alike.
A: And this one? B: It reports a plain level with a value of 20.5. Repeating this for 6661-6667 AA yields 19.8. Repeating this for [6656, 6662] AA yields 19.6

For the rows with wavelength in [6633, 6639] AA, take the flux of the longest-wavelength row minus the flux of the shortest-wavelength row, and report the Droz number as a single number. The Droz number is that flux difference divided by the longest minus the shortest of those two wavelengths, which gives 0.22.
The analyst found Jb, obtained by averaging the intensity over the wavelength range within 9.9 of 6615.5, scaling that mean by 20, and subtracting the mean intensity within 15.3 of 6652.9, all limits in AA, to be 411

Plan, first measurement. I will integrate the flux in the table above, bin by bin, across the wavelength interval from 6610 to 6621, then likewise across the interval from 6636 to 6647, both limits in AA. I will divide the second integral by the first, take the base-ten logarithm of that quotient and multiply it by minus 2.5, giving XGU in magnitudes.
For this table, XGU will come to 0.07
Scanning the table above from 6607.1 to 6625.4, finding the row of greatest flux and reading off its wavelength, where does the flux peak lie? 6617.01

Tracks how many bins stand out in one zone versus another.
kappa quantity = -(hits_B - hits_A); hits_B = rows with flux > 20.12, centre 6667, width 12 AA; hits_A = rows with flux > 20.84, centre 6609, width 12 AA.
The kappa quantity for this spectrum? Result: 1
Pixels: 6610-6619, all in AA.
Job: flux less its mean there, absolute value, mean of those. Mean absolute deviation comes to 1.05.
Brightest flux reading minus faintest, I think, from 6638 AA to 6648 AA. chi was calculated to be 1.12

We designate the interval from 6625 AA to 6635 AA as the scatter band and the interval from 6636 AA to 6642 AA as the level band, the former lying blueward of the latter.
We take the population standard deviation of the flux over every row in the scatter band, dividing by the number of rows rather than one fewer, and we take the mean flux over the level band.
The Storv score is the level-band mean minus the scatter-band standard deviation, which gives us 20.5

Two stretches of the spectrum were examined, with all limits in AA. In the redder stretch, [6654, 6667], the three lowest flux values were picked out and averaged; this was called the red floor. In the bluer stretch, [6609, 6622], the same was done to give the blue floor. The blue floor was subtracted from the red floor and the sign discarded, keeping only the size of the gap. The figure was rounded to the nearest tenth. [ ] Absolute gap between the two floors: 1.1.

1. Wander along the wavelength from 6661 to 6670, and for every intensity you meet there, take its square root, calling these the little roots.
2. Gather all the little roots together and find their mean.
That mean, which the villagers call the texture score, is 4.47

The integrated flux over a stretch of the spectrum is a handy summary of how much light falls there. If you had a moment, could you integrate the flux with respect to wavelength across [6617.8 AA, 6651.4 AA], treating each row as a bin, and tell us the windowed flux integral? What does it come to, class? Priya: 700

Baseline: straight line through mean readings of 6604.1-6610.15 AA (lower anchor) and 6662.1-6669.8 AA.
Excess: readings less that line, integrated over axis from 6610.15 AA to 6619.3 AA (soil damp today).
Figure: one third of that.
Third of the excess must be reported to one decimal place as 3.3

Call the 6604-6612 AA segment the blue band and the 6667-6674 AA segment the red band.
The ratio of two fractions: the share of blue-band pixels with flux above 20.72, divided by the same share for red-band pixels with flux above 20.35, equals 3.0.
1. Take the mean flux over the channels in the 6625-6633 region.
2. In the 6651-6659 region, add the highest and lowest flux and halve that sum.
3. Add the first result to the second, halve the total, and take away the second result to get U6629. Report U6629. 0.22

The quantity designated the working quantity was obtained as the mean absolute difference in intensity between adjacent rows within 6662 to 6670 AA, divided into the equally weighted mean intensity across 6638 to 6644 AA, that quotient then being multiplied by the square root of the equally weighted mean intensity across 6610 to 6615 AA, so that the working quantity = 301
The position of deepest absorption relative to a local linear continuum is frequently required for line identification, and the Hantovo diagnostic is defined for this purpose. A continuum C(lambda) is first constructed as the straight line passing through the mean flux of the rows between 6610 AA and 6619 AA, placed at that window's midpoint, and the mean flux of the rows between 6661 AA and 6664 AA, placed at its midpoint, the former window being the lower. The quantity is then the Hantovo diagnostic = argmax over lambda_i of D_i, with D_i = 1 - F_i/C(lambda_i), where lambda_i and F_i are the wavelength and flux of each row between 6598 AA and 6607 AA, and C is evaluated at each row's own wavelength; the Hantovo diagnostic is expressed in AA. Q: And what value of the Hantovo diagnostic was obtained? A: 6598.75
